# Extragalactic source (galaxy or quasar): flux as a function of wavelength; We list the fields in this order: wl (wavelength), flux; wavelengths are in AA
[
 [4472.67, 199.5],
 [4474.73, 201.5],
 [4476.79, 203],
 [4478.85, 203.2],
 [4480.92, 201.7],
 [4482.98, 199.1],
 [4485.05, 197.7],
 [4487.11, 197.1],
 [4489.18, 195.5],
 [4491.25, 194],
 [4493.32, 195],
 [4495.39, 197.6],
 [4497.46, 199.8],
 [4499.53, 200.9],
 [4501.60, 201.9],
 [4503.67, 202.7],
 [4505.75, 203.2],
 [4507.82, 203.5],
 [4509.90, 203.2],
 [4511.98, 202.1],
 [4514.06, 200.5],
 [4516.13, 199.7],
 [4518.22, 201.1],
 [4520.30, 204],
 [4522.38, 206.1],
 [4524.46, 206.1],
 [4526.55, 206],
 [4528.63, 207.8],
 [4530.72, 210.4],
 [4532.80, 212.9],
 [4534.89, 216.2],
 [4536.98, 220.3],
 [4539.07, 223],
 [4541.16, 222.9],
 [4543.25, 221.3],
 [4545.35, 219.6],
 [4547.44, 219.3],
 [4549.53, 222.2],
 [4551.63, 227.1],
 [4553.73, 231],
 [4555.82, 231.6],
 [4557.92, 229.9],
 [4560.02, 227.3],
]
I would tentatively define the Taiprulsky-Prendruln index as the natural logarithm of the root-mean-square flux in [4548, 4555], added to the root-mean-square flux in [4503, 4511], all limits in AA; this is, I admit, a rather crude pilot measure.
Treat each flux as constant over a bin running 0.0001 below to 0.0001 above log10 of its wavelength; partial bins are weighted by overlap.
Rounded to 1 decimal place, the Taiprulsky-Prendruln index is 208.6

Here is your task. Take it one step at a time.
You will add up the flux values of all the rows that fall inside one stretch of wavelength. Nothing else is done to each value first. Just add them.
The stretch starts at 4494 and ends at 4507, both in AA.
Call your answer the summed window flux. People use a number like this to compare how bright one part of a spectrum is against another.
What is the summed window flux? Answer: 1206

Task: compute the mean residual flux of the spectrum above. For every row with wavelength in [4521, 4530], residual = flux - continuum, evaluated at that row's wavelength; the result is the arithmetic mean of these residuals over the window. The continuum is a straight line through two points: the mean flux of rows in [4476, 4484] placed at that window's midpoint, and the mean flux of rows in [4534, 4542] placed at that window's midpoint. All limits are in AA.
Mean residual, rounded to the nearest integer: -10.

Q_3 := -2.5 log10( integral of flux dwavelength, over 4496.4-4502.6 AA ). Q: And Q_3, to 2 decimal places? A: -7.74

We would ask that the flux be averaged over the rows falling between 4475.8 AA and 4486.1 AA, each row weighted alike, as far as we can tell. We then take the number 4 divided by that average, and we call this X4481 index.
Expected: 0.0199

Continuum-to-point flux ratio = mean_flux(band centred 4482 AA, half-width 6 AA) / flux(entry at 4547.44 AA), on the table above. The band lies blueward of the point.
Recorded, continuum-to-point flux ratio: 0.913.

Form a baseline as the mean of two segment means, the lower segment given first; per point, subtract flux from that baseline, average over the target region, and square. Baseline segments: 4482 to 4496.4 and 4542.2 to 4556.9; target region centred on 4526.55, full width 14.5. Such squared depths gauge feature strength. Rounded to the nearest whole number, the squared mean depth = 9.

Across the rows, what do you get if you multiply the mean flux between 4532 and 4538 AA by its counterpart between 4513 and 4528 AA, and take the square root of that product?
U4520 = 210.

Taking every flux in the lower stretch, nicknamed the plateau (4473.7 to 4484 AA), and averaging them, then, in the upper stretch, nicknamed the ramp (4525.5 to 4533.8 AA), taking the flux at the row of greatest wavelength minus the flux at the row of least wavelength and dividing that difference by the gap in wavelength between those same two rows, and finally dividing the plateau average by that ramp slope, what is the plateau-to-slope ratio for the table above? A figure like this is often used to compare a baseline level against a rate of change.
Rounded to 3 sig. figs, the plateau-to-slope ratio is 183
